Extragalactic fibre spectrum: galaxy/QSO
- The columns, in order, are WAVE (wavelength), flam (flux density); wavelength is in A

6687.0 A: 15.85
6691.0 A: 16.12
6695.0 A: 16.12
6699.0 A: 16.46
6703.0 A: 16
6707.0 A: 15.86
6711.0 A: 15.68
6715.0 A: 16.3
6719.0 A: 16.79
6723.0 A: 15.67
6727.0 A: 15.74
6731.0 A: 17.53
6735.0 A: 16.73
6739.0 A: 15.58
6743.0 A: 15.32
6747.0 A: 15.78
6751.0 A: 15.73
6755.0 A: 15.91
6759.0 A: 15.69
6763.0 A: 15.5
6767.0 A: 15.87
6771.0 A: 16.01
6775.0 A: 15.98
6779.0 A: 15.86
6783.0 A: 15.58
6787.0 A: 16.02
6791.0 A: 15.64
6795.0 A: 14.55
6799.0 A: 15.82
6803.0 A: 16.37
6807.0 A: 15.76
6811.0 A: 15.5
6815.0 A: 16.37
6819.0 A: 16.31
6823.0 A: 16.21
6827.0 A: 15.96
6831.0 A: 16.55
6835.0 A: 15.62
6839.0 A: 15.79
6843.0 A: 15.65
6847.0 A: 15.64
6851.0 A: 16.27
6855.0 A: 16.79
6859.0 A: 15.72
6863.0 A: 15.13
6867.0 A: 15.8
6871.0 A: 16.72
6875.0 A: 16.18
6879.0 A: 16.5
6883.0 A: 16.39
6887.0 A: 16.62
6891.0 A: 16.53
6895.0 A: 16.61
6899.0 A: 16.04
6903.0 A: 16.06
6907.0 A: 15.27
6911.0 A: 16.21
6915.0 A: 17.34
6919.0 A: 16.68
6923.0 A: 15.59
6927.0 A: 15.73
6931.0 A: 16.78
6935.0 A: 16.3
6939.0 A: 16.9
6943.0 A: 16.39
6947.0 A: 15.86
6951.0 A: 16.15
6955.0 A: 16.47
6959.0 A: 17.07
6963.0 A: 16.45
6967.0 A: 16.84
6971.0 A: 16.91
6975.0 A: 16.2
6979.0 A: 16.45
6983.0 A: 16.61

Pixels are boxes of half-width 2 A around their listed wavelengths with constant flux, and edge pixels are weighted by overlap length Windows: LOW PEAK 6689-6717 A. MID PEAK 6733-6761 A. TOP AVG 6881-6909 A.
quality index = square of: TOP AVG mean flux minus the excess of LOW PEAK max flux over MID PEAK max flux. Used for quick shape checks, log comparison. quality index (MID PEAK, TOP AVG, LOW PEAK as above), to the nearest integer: 272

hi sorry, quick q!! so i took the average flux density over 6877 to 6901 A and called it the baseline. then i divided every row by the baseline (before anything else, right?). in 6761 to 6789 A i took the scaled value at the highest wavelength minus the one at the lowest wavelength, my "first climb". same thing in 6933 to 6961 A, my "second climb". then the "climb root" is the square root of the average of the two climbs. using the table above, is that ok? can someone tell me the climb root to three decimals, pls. 0.198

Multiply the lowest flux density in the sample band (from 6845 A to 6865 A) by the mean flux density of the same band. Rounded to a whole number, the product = 241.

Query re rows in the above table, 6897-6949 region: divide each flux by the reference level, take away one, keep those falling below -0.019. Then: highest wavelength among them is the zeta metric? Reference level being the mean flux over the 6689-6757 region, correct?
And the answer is 6927.0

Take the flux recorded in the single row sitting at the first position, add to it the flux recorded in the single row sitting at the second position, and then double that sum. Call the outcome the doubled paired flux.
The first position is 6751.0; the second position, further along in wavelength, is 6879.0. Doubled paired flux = 64.5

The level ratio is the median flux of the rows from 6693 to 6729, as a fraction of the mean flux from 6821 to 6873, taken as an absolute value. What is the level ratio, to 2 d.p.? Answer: 1.00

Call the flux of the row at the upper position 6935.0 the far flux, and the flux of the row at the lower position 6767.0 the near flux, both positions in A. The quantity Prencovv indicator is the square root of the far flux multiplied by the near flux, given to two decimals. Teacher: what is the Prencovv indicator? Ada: 16.08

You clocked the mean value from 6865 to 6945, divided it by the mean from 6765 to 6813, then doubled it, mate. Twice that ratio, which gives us 2.074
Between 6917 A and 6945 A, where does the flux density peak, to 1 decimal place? 6939.0 A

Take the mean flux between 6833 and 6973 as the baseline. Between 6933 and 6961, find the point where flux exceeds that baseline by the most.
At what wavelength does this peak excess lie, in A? 6959.0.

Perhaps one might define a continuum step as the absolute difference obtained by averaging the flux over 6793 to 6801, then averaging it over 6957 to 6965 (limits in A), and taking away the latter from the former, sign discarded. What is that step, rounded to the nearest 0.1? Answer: 1.6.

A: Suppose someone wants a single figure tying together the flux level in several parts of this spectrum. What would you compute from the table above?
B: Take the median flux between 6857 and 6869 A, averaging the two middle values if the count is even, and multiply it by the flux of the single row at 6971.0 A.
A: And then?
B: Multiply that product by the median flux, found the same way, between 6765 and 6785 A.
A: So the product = 4219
